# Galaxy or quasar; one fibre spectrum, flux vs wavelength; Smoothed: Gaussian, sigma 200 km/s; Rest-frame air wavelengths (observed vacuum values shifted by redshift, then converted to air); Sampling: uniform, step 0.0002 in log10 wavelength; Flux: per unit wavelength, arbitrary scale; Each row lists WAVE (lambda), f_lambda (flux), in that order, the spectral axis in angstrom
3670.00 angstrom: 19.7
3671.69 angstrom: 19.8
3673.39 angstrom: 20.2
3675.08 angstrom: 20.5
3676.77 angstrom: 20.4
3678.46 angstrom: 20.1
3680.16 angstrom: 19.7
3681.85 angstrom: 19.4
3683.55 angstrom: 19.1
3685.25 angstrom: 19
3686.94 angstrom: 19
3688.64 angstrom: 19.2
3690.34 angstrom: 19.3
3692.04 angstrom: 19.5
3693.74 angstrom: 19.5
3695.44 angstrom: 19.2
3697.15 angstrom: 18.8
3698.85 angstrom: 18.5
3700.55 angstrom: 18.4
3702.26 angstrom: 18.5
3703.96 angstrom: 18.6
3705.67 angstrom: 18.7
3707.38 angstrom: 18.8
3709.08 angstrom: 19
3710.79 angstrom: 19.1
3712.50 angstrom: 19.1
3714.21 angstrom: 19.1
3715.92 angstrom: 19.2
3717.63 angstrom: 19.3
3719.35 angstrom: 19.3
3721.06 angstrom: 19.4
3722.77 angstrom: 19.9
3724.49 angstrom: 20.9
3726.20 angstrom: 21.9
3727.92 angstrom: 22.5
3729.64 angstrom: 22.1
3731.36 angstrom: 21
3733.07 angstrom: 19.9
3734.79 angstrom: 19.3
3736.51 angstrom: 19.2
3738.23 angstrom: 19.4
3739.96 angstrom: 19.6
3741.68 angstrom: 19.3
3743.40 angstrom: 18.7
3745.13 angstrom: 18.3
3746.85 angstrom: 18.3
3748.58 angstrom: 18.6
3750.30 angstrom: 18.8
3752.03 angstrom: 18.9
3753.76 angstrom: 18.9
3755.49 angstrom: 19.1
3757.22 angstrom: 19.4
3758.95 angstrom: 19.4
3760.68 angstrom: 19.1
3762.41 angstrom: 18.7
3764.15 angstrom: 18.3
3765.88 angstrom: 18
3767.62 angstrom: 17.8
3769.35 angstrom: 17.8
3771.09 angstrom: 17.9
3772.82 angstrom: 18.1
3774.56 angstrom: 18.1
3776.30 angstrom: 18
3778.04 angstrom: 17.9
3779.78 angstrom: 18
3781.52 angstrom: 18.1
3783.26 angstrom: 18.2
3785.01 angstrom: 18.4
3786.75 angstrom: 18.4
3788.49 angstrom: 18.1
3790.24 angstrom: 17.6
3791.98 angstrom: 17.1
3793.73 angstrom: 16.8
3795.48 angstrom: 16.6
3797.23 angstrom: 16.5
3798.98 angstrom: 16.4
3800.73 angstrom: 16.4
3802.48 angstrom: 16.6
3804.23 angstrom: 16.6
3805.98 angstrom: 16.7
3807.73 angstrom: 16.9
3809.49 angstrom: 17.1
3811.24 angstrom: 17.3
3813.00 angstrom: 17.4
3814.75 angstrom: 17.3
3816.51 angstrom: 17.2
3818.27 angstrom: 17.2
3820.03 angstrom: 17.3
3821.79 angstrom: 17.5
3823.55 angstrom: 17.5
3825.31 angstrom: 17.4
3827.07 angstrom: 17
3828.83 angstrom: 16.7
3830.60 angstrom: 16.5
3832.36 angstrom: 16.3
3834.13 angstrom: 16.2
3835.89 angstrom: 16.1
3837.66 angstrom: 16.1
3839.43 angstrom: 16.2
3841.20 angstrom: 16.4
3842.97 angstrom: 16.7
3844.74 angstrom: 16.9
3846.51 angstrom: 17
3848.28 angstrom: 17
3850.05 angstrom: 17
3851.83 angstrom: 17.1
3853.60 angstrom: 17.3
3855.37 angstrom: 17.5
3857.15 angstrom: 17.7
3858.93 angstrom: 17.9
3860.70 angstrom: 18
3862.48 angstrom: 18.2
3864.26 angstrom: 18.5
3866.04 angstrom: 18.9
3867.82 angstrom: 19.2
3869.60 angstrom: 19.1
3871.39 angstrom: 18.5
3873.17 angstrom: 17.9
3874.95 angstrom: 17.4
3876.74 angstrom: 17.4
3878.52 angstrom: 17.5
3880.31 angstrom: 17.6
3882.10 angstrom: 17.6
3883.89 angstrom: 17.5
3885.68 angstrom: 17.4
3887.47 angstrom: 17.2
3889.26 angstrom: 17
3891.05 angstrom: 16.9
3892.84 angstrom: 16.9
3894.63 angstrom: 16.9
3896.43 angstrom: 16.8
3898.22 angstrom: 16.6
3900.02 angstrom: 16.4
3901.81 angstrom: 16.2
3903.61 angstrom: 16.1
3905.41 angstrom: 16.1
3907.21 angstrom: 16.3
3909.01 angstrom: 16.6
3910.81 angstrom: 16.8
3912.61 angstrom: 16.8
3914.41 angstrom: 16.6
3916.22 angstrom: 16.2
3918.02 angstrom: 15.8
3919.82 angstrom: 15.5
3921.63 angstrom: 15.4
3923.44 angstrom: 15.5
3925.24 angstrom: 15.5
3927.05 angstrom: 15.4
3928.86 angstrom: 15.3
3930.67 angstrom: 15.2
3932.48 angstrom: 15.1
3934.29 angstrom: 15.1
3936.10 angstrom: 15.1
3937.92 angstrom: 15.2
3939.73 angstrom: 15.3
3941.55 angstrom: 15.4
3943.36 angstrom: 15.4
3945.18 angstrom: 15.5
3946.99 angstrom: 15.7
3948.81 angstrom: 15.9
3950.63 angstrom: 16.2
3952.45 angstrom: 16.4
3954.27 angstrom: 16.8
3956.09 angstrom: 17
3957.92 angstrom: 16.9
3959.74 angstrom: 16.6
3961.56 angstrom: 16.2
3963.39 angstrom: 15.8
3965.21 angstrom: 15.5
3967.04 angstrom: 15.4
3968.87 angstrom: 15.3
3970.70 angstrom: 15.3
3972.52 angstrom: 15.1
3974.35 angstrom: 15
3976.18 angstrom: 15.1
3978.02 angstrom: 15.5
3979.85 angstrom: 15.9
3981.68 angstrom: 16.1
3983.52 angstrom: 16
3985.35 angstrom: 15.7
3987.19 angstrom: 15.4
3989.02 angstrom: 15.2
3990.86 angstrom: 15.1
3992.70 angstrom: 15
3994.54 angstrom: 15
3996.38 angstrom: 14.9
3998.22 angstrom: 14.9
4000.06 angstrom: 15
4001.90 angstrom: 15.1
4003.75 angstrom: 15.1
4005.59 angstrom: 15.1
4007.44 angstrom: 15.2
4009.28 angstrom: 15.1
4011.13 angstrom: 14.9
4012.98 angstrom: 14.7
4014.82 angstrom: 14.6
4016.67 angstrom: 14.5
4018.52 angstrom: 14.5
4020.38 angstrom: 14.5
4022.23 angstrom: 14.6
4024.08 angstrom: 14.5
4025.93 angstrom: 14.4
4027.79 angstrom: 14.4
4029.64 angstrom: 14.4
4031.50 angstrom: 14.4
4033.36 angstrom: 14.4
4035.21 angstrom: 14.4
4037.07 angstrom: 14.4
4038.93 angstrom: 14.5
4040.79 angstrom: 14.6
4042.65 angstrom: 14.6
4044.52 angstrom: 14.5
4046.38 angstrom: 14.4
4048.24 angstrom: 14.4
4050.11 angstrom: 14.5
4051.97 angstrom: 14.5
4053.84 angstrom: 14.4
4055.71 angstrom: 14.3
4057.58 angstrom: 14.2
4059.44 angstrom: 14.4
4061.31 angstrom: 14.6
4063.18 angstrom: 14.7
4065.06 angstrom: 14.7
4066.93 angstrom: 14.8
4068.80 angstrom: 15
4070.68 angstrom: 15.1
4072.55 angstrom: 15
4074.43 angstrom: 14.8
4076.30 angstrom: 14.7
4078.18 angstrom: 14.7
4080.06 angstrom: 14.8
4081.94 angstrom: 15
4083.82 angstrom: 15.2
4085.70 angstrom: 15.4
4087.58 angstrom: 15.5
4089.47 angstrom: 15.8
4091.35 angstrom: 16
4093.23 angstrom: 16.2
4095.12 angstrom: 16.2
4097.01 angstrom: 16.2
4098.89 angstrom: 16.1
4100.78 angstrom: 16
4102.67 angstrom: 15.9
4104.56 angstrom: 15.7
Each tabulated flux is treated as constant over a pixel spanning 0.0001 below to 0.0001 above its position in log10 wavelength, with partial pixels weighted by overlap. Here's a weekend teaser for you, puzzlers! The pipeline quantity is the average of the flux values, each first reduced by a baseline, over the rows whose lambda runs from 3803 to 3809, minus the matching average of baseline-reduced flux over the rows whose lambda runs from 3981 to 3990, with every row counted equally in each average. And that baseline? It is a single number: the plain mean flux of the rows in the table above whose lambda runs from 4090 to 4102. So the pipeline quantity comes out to 1.1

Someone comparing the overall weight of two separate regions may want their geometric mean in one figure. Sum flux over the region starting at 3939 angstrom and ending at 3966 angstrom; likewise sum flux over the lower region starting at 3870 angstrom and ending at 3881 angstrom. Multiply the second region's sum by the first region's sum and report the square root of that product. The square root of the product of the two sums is 160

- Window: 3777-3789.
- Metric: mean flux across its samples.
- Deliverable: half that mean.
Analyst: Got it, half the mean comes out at 9.1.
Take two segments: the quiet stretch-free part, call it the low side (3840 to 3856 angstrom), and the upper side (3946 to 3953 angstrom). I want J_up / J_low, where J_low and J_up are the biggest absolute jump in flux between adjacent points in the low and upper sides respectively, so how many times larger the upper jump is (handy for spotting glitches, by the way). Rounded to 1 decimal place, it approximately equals 1.0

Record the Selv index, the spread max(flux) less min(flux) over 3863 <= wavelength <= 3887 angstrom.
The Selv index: 1.8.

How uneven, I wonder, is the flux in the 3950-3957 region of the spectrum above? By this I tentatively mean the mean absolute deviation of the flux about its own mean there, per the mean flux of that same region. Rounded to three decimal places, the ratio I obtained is 0.018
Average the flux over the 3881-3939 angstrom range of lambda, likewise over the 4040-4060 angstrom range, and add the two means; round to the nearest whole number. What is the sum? 31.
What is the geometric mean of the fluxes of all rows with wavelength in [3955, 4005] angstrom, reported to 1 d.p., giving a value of 15.5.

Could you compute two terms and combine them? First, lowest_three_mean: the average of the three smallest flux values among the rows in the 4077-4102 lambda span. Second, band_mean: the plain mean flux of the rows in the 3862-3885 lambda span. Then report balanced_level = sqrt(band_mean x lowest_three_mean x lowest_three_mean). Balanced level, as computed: 63.1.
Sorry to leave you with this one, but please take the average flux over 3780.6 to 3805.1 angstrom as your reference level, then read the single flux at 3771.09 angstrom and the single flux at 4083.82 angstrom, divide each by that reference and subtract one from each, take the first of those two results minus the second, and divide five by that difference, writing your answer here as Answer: 32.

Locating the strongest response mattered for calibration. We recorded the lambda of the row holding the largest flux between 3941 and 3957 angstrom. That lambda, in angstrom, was 3956.09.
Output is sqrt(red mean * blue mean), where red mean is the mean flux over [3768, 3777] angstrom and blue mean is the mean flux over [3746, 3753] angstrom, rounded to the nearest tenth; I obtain 18.3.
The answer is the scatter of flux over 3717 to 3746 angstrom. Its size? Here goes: 1.2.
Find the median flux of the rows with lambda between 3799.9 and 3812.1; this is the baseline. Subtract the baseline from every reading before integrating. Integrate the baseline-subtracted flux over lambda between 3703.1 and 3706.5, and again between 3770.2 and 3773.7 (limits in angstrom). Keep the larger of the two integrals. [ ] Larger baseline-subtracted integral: 7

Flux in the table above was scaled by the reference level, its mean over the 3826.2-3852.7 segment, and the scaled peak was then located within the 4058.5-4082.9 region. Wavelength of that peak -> 4070.68 angstrom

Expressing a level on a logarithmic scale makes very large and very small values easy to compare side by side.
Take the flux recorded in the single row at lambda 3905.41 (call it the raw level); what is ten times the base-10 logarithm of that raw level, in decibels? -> 12.1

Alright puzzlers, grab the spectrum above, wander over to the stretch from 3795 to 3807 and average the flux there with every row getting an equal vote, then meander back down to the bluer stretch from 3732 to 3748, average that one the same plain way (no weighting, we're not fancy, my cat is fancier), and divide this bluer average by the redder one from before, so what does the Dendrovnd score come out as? 1.16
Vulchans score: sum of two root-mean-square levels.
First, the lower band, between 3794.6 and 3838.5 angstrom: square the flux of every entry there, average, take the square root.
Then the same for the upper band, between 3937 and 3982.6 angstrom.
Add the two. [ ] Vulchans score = 32.6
